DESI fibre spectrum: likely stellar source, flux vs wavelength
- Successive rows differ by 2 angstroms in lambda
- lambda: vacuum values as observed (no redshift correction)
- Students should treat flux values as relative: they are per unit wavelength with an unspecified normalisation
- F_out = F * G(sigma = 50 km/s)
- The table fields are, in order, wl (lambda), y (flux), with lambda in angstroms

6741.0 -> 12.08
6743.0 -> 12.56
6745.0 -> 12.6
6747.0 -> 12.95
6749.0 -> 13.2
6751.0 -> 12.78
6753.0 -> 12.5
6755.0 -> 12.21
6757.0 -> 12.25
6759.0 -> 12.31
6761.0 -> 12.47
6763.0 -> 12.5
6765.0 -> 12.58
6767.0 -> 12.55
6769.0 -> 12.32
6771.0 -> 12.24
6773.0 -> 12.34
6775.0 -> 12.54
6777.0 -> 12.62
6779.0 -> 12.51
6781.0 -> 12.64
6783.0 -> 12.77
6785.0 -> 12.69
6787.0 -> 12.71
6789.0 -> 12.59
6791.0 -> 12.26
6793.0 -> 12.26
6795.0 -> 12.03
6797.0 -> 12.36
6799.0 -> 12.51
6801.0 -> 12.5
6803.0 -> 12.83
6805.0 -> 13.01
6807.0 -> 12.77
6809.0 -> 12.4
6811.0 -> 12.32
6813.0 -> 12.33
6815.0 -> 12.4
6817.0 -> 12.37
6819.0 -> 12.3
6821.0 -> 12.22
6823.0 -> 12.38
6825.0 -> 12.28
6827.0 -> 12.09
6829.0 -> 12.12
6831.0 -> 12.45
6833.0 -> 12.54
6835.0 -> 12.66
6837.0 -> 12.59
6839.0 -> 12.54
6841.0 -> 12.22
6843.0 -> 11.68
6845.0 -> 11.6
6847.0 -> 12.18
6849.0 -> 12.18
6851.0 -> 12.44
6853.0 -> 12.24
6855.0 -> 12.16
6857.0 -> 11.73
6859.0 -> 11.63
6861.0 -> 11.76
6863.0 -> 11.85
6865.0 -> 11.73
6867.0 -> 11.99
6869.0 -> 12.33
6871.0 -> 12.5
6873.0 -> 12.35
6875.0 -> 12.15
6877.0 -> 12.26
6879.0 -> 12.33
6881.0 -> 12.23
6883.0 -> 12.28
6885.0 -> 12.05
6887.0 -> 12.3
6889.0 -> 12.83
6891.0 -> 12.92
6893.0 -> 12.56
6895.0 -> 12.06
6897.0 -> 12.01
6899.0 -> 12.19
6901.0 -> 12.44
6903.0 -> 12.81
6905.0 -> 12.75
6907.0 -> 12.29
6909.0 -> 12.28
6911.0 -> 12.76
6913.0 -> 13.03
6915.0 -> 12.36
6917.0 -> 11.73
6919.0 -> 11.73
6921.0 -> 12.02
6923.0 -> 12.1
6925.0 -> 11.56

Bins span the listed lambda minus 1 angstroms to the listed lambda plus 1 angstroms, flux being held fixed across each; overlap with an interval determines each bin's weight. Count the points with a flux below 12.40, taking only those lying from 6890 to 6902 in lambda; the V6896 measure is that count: 3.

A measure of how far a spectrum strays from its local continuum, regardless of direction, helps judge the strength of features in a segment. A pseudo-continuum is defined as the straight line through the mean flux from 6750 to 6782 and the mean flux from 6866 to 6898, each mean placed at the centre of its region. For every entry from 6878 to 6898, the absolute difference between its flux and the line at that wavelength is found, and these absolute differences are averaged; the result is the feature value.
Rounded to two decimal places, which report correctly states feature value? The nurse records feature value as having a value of 0.23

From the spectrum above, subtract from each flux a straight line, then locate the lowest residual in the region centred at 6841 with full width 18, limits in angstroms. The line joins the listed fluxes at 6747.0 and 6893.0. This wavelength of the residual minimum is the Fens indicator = 6845.0 angstroms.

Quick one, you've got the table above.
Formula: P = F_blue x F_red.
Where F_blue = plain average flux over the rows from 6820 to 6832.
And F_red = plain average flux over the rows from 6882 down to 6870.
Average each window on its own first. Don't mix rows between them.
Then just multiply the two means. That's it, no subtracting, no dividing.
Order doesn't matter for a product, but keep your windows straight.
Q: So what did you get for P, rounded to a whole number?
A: 151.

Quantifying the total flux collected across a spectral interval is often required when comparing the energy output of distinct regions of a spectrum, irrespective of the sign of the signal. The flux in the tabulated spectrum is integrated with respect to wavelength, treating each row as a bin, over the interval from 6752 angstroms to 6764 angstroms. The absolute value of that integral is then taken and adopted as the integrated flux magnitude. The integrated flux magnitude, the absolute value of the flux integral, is 148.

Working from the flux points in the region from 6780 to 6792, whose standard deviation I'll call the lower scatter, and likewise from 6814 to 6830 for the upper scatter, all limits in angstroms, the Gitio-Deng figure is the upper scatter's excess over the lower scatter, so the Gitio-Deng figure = -0.06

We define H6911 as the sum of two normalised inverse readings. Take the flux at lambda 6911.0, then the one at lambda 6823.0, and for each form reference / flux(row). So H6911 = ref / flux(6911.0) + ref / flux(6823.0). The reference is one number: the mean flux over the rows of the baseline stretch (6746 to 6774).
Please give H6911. 1.99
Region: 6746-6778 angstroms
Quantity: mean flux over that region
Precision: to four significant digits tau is 12.52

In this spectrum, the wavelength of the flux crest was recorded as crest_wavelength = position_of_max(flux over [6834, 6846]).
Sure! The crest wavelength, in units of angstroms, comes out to 6835.0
